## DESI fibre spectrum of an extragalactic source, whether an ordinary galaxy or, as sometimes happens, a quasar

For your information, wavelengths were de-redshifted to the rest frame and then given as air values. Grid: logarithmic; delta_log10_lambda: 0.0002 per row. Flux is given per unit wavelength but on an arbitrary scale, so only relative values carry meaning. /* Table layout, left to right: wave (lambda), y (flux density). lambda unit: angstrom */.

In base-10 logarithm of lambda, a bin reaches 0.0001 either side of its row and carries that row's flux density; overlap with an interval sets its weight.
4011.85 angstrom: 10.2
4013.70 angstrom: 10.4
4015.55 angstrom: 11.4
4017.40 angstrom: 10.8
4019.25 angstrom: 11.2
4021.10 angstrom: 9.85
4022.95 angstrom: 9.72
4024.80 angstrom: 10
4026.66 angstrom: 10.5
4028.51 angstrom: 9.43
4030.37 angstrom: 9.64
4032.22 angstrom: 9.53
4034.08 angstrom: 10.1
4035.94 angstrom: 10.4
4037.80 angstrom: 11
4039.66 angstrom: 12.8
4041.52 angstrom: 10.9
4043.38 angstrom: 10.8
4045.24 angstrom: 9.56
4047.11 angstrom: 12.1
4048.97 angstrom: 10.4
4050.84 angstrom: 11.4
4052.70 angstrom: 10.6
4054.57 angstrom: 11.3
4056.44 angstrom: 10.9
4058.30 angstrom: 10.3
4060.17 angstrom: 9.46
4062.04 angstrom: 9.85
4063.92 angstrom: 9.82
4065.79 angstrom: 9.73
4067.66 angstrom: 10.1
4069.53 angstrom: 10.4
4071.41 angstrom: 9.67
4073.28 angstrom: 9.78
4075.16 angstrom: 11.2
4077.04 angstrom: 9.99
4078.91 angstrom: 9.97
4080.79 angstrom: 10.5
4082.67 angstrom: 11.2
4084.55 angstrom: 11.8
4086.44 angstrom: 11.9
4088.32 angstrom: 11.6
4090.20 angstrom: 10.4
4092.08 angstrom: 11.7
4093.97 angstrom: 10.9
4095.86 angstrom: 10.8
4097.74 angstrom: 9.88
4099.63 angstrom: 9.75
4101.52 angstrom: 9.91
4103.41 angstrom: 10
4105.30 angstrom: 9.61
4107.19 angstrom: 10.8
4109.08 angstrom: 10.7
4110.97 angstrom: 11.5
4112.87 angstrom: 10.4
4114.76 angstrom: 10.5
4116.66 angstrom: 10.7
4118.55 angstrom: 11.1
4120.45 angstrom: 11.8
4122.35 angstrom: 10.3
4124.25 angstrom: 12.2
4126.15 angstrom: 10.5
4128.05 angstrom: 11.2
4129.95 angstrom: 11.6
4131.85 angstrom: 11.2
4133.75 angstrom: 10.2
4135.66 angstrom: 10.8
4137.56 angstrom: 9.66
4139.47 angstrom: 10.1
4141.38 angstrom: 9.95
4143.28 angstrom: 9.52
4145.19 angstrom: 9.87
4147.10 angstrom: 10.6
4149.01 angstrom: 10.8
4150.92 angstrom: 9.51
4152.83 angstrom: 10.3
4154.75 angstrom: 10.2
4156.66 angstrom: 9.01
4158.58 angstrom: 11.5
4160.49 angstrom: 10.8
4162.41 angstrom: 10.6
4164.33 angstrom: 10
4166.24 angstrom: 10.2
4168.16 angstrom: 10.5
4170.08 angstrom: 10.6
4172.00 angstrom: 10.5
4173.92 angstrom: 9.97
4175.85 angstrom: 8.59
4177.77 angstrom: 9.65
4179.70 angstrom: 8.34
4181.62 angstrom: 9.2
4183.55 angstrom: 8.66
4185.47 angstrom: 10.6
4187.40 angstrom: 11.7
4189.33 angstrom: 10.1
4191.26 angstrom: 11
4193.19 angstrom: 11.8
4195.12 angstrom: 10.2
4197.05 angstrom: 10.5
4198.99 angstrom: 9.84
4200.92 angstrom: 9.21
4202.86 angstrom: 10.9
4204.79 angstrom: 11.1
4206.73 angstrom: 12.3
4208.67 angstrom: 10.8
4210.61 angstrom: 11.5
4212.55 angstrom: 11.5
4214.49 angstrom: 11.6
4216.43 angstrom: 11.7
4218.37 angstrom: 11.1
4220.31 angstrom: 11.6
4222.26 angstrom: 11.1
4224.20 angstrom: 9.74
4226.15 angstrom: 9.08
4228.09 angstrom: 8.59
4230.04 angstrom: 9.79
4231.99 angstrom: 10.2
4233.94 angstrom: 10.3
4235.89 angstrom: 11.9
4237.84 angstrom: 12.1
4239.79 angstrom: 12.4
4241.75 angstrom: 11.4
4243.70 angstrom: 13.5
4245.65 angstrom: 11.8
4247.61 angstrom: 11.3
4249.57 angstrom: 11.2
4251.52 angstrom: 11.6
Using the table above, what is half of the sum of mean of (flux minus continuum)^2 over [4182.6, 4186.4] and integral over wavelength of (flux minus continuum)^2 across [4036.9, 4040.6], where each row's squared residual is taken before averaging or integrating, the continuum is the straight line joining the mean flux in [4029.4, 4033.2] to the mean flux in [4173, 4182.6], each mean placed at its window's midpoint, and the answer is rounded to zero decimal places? 12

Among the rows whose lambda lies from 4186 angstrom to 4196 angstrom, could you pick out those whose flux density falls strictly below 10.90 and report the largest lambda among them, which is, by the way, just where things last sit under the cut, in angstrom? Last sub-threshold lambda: 4195.12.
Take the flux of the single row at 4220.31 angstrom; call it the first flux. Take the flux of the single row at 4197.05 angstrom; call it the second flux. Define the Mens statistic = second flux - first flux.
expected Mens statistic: -1.1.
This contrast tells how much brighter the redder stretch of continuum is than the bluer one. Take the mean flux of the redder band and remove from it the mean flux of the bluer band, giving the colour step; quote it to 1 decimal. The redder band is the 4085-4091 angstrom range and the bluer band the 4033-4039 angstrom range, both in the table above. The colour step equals 0.8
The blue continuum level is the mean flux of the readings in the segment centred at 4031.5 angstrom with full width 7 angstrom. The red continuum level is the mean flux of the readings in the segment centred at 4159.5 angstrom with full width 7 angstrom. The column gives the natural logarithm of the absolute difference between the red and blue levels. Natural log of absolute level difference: -0.2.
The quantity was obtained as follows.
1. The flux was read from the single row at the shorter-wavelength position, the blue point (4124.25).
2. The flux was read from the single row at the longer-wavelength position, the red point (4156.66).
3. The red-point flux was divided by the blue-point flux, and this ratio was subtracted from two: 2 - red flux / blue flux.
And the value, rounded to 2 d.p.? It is 1.26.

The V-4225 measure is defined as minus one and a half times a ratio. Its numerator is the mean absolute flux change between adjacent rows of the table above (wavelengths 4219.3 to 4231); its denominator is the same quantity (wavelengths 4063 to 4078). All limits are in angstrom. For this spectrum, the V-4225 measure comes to -2.09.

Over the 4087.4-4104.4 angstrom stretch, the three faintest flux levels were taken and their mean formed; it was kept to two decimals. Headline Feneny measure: 9.85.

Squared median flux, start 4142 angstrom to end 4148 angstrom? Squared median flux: 97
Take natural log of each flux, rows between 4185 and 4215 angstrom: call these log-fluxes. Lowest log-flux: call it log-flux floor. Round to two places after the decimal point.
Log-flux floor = 2.22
